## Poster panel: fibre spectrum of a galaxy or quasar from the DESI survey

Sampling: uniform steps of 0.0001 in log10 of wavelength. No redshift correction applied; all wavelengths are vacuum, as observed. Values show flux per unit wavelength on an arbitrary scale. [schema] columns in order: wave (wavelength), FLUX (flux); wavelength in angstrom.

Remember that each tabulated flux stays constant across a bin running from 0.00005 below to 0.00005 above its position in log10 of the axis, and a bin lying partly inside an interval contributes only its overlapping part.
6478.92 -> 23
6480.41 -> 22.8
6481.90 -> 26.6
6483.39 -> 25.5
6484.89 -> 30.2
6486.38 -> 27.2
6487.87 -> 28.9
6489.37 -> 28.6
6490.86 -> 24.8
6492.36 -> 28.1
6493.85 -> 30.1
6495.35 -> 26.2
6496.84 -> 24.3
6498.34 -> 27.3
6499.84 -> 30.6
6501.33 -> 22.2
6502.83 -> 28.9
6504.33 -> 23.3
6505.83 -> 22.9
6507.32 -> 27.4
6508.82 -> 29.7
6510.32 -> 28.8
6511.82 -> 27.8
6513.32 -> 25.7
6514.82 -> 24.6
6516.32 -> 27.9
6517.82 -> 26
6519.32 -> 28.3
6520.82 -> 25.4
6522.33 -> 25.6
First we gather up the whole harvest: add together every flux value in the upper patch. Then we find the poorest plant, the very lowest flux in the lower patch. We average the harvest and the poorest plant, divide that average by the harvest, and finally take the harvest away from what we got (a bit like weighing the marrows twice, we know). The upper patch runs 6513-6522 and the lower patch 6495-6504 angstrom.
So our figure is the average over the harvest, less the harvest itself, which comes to -157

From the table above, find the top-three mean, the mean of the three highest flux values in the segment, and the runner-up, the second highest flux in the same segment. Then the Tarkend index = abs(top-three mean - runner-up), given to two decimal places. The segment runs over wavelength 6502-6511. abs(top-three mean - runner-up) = 0.23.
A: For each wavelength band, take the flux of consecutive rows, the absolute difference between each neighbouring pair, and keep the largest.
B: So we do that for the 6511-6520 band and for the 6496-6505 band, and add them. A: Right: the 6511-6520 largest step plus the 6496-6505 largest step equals 11.7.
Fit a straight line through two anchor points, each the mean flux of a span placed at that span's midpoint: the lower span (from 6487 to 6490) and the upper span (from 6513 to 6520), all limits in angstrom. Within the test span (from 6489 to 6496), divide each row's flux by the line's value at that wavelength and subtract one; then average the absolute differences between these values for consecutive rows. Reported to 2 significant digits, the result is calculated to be 0.11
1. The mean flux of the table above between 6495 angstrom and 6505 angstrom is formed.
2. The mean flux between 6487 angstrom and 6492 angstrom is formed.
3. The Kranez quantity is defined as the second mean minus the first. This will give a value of 1.3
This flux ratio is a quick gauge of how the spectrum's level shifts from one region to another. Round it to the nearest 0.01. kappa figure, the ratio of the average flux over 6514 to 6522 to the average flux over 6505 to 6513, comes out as 0.97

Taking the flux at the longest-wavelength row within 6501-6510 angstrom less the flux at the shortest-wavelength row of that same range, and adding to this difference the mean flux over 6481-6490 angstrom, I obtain 35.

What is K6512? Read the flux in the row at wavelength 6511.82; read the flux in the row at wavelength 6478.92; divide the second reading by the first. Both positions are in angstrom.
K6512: 0.83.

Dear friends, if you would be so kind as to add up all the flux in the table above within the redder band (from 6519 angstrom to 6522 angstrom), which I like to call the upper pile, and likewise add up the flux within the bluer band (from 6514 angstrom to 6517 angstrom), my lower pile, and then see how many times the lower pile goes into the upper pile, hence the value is 1.02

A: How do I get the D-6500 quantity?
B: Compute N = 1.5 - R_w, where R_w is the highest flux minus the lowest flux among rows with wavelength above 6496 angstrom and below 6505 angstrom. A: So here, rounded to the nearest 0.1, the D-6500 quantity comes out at -6.9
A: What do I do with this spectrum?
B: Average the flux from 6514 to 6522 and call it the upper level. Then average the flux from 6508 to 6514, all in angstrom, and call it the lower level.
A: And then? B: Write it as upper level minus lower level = -1.6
